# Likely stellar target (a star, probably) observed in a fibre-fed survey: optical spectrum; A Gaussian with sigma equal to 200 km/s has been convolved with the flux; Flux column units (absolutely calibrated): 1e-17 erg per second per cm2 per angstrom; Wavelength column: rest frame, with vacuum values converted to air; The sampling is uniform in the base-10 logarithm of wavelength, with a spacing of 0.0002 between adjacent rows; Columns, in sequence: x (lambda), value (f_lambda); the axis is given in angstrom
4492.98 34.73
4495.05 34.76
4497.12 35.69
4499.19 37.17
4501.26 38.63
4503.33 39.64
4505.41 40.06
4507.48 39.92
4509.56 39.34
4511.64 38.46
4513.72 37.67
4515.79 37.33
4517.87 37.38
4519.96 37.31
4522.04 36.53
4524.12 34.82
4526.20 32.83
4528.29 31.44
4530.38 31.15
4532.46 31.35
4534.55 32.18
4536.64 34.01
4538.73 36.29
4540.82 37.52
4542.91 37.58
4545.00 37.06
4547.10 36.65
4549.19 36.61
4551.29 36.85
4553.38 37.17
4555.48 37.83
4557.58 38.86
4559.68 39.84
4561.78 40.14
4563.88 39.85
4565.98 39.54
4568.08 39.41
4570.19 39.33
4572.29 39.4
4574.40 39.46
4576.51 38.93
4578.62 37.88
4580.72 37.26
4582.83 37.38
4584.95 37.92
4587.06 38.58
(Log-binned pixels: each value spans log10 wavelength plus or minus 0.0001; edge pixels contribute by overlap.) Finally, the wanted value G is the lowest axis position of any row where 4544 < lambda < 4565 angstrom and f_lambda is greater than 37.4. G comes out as 4555.48 angstrom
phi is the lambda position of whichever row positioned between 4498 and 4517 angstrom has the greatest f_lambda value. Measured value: 4505.41 angstrom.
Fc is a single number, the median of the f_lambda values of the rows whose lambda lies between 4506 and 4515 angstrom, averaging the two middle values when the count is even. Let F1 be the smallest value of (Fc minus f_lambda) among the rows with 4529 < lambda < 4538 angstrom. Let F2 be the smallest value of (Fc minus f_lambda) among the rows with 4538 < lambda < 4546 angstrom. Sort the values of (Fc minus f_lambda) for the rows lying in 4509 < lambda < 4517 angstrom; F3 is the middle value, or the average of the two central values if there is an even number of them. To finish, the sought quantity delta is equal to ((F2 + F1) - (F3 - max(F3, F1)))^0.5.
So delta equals 3.2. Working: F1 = 4.9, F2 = 1.3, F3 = 0.8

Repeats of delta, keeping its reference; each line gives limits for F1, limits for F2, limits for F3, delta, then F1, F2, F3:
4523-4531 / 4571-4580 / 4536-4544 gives 2.4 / 4.1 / -0.6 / 2.0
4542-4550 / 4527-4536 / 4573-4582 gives 3.0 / 1.3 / 6.7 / 0.5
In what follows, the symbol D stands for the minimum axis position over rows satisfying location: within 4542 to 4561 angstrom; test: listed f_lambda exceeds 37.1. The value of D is 4542.91 angstrom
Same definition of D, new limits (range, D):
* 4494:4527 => 4499.19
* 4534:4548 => 4540.82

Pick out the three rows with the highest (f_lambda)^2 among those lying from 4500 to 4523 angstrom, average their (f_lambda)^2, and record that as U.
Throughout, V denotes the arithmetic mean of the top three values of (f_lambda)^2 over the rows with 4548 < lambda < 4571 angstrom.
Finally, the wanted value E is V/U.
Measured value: 1.00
